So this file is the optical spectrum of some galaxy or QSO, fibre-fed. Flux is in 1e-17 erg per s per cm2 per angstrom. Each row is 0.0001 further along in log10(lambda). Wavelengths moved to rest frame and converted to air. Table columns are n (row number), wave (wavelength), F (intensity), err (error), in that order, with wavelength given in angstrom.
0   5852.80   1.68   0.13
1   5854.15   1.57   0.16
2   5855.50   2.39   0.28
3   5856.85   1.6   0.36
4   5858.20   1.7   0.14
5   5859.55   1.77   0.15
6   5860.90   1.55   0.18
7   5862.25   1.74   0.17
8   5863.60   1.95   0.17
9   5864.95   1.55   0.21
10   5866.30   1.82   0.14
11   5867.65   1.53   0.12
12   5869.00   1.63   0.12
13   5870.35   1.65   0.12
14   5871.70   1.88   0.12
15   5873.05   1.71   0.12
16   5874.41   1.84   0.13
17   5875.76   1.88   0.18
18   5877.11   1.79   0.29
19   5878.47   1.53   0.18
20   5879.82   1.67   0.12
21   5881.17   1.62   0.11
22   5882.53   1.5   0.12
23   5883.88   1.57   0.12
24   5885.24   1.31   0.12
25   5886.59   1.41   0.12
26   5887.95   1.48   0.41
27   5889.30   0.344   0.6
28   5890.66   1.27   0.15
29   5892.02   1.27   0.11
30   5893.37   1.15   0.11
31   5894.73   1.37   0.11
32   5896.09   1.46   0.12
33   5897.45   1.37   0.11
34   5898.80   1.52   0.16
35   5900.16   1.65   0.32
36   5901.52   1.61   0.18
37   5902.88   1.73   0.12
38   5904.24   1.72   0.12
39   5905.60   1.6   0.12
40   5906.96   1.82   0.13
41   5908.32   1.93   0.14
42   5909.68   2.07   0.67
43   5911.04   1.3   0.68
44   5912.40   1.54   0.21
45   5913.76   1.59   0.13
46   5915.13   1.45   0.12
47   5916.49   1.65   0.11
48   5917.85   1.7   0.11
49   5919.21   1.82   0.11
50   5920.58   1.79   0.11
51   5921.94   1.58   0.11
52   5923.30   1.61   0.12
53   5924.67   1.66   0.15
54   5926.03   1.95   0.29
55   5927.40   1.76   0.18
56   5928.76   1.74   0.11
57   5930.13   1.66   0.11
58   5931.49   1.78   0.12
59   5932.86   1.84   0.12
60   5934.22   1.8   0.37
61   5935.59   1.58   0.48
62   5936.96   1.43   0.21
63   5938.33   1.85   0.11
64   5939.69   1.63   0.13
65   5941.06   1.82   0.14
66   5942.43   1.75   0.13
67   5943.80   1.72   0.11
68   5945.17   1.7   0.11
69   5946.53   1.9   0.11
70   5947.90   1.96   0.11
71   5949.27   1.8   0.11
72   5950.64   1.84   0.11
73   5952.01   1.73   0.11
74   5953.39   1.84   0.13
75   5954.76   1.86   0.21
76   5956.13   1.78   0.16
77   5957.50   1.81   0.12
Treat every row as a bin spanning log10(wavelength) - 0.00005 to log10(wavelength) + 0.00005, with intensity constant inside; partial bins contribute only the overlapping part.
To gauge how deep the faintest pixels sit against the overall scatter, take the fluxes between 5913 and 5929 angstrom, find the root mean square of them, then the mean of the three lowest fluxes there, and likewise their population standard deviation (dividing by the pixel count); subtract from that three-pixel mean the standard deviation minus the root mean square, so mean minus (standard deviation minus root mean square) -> 3.11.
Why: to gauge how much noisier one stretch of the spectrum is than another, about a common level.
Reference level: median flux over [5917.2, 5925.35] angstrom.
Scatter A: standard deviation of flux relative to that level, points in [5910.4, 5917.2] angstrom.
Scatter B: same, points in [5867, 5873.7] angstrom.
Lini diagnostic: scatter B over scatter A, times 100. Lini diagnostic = 95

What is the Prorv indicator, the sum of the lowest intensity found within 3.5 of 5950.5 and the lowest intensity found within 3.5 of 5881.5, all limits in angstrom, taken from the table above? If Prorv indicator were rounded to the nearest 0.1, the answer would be 3.2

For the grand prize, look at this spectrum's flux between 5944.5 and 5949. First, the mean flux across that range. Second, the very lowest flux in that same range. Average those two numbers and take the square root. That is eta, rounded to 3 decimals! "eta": 1.333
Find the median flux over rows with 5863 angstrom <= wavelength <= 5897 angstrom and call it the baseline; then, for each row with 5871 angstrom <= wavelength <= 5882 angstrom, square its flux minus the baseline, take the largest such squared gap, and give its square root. 0.33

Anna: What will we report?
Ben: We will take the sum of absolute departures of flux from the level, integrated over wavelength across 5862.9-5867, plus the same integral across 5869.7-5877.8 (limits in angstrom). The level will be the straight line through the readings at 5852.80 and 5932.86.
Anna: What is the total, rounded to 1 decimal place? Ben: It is 1.5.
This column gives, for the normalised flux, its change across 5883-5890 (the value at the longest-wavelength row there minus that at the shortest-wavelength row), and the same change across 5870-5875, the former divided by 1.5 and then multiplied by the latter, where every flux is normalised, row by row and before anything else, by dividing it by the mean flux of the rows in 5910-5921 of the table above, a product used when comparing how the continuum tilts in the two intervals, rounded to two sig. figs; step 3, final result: -0.060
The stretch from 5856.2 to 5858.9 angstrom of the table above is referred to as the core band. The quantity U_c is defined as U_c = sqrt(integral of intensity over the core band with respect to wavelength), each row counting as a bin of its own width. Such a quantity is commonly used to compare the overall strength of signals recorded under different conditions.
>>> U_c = 2.11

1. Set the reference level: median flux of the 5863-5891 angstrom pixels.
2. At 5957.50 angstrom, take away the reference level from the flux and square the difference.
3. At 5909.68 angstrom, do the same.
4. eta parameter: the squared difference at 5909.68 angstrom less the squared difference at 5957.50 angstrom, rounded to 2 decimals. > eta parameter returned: 0.17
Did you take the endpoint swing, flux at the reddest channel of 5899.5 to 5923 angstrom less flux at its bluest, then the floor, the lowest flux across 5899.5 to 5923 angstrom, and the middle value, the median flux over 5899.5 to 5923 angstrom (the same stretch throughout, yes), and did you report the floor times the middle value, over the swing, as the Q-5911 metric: -31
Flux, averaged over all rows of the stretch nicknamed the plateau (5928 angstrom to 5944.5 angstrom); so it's 1.72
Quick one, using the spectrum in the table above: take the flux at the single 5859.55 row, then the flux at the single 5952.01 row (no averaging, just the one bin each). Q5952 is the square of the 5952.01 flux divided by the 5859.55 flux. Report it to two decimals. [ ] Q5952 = 1.69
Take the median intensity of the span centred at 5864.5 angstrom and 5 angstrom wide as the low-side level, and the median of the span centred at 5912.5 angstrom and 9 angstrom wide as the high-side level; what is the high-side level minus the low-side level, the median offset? -0.19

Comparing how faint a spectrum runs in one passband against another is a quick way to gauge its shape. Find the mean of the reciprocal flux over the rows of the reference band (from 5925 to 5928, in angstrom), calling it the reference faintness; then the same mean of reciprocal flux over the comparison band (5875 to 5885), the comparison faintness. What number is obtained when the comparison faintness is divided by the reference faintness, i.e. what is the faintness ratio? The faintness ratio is 1.13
